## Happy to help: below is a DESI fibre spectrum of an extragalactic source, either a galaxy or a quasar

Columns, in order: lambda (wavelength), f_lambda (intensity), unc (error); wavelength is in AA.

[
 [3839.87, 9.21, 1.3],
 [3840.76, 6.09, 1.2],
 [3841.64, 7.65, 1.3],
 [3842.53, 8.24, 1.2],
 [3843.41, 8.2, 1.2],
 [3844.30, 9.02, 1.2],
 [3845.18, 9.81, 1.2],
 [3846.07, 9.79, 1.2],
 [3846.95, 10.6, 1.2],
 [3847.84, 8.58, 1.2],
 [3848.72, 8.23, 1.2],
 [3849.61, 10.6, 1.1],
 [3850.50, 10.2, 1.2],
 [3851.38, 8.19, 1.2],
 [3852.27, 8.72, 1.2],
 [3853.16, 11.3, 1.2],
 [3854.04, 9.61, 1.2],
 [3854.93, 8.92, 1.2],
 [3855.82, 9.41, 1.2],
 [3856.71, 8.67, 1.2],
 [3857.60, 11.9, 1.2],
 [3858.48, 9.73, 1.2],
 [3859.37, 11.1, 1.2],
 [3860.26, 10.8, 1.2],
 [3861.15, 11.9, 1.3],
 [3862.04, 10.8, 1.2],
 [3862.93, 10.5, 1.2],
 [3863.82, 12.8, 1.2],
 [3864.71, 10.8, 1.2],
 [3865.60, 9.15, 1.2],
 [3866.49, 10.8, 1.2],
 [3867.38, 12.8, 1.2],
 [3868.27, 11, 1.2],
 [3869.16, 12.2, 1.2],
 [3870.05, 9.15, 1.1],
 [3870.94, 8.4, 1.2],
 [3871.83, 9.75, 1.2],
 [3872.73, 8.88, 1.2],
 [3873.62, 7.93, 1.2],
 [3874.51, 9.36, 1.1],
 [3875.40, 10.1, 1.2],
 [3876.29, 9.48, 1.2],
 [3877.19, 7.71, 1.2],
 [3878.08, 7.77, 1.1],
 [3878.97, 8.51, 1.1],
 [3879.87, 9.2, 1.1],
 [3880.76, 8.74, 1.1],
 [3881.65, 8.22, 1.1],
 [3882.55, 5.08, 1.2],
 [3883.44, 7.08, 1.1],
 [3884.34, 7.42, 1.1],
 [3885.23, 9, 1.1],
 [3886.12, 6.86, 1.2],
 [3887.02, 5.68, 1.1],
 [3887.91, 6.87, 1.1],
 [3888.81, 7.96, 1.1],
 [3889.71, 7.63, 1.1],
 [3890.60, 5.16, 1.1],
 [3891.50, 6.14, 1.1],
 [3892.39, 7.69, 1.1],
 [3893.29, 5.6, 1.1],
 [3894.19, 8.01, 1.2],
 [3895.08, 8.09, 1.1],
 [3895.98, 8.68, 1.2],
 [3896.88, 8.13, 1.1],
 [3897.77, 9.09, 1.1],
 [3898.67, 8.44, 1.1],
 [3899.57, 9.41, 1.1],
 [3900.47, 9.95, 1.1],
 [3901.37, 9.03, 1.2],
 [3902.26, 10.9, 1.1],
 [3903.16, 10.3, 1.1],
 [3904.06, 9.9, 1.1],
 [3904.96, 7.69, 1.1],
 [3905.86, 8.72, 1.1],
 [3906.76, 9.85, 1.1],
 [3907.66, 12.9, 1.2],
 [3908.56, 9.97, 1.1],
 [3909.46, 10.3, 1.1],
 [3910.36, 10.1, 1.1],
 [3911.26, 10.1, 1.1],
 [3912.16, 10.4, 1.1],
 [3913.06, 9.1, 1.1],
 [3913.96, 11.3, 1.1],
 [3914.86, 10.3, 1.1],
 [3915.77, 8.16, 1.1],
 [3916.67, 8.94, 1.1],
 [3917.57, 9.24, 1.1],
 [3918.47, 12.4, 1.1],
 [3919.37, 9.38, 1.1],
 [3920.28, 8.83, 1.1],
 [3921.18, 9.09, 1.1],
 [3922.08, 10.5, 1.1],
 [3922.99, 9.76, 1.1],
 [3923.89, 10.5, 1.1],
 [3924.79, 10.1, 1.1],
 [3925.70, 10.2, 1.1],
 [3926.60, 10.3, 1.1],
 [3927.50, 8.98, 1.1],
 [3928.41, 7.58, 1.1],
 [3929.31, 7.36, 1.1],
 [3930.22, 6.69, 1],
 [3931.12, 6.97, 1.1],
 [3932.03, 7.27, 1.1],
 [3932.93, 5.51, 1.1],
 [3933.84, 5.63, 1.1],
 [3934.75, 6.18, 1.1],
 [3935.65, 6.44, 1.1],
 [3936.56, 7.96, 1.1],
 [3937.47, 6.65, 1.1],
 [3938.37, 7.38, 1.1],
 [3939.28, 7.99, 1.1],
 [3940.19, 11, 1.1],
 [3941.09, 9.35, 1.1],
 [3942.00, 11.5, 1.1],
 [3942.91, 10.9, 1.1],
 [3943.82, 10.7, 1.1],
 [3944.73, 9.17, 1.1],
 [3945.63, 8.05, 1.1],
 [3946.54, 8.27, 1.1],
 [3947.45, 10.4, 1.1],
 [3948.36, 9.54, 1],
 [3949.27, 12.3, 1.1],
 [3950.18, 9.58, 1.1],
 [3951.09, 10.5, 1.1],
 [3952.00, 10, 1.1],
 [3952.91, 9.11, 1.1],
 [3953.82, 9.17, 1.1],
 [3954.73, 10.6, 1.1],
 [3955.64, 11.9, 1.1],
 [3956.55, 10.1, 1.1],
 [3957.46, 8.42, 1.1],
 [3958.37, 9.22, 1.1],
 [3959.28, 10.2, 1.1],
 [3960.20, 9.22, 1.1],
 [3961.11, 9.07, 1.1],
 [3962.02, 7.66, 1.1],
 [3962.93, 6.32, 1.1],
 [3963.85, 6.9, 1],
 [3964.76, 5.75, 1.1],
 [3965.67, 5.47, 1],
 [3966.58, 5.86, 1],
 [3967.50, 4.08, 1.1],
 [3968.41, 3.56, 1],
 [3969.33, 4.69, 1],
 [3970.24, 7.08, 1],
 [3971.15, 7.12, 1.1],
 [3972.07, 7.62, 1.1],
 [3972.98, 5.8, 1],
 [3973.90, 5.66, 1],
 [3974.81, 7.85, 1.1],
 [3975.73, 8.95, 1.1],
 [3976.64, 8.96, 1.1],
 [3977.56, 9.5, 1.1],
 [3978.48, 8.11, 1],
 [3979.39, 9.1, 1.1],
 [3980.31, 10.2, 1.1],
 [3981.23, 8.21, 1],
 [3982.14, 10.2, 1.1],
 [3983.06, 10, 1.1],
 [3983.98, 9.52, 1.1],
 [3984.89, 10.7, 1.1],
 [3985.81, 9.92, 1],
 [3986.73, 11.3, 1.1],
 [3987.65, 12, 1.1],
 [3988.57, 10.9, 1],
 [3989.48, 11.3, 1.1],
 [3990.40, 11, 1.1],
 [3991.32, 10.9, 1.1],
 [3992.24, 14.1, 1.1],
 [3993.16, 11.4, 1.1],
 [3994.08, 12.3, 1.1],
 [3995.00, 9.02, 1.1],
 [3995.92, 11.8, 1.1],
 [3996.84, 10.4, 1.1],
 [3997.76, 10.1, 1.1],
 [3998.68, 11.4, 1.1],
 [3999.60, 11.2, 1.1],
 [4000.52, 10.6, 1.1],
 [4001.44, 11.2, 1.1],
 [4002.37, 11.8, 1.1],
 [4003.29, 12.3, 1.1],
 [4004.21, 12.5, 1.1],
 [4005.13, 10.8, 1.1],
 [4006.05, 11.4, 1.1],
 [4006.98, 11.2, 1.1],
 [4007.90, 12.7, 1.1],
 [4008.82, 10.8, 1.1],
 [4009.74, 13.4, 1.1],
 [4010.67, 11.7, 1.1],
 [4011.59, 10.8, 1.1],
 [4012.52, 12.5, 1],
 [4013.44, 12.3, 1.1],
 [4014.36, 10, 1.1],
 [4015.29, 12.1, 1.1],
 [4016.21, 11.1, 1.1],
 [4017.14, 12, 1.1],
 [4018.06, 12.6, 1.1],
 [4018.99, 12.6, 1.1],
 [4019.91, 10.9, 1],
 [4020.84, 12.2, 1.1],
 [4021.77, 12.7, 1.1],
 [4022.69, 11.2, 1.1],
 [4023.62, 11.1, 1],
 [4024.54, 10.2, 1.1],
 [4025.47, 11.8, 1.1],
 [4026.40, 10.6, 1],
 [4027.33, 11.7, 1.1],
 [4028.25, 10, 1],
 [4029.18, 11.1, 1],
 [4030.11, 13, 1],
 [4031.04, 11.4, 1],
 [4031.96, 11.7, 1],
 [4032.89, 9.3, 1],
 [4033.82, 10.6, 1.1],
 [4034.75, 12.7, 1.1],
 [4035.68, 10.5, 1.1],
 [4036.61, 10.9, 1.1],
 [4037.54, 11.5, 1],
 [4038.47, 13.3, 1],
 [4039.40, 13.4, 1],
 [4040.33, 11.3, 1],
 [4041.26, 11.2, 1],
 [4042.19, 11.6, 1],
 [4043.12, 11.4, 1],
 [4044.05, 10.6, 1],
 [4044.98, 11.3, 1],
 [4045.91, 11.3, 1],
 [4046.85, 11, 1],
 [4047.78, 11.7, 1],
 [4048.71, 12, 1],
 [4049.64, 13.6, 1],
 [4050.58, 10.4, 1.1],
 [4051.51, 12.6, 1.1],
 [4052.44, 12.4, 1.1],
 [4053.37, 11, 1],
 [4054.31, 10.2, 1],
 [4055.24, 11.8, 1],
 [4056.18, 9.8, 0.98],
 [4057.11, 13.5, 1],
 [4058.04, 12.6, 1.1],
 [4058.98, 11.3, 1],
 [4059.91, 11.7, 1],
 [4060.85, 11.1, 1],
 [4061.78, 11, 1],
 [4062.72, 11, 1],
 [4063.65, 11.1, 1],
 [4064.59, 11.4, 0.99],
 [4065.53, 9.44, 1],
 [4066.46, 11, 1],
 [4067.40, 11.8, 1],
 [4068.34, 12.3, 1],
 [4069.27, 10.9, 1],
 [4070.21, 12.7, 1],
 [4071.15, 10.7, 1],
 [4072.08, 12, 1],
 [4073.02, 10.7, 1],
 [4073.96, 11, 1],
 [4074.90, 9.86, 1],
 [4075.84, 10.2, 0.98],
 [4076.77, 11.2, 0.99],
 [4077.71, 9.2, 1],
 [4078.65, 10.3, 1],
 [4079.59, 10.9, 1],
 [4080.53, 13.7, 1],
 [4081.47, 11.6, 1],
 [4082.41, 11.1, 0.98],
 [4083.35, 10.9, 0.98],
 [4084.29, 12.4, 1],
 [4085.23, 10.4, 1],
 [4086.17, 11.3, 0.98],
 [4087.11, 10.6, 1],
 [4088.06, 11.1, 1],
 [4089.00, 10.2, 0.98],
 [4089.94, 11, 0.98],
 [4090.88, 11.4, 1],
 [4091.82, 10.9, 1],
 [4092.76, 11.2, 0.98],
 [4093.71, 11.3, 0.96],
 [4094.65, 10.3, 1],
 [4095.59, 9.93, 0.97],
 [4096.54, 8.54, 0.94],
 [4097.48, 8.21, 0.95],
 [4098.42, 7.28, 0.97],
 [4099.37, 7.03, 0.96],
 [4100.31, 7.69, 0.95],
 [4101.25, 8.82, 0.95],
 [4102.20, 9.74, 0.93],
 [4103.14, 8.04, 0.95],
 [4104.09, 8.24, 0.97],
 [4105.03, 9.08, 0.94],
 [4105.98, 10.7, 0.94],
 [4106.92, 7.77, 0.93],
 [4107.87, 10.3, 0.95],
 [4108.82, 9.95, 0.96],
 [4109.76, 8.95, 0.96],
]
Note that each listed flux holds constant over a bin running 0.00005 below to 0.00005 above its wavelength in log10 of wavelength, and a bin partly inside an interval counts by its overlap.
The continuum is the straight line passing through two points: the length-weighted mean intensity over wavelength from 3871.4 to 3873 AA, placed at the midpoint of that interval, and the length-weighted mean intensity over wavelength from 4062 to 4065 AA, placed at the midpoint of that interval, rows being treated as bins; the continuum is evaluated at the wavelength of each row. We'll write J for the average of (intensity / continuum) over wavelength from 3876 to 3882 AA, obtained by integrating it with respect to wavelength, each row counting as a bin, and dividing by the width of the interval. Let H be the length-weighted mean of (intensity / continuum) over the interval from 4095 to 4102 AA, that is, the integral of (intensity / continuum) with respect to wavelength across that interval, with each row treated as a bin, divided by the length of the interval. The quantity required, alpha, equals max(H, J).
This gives 0.91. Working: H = 0.72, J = 0.906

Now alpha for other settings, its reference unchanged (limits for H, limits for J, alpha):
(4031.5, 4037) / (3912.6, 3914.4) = 1.05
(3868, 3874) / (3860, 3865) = 1.23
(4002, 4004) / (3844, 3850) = 1.15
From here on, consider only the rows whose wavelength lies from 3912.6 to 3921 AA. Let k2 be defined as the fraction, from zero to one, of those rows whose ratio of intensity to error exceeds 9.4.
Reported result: 0.2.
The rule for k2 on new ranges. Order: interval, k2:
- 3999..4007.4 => 1.0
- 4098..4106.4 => 0.3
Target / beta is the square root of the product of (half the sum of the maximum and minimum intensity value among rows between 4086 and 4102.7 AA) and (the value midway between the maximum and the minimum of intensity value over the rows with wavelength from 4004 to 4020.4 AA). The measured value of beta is 10.4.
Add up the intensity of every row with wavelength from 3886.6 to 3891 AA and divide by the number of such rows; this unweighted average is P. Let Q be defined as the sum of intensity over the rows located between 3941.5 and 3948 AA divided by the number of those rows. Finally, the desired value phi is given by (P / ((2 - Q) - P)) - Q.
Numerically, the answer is -10.3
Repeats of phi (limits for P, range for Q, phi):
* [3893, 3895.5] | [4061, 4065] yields -11.6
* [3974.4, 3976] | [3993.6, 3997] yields -11.4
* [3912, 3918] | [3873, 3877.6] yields -9.5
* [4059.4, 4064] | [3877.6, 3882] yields -9.1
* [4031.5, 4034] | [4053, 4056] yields -11.5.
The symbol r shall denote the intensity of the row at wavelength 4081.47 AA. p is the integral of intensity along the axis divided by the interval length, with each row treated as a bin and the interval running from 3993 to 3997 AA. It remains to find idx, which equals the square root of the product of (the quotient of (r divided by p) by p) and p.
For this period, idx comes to 1.03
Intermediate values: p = 11.0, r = 11.6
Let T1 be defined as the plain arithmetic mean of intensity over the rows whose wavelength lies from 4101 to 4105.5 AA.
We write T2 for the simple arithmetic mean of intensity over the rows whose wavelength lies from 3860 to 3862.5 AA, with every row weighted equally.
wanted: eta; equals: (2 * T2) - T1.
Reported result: 14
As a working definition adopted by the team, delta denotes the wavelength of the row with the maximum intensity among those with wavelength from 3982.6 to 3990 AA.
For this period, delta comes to 3987.65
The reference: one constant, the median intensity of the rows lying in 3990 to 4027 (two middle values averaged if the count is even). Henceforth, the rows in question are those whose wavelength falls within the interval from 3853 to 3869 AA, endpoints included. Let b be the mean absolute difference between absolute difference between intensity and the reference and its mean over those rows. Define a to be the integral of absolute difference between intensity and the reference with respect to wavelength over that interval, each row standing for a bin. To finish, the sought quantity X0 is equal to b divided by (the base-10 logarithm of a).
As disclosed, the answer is 0.56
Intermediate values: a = 19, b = 0.72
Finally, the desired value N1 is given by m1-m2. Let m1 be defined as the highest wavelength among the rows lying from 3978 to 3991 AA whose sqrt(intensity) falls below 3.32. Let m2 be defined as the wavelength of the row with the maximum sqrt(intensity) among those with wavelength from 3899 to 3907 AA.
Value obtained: 88.1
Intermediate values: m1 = 3990.40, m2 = 3902.26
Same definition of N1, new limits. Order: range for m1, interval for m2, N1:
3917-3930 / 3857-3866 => 65.5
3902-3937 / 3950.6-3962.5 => -19.1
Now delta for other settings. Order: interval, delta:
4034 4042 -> 4039.40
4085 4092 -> 4090.88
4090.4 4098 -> 4090.88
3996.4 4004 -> 4003.29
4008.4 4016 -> 4009.74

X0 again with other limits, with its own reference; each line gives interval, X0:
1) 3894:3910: 0.53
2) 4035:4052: 0.52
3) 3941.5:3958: 0.59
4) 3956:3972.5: 0.87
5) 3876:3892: 0.59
